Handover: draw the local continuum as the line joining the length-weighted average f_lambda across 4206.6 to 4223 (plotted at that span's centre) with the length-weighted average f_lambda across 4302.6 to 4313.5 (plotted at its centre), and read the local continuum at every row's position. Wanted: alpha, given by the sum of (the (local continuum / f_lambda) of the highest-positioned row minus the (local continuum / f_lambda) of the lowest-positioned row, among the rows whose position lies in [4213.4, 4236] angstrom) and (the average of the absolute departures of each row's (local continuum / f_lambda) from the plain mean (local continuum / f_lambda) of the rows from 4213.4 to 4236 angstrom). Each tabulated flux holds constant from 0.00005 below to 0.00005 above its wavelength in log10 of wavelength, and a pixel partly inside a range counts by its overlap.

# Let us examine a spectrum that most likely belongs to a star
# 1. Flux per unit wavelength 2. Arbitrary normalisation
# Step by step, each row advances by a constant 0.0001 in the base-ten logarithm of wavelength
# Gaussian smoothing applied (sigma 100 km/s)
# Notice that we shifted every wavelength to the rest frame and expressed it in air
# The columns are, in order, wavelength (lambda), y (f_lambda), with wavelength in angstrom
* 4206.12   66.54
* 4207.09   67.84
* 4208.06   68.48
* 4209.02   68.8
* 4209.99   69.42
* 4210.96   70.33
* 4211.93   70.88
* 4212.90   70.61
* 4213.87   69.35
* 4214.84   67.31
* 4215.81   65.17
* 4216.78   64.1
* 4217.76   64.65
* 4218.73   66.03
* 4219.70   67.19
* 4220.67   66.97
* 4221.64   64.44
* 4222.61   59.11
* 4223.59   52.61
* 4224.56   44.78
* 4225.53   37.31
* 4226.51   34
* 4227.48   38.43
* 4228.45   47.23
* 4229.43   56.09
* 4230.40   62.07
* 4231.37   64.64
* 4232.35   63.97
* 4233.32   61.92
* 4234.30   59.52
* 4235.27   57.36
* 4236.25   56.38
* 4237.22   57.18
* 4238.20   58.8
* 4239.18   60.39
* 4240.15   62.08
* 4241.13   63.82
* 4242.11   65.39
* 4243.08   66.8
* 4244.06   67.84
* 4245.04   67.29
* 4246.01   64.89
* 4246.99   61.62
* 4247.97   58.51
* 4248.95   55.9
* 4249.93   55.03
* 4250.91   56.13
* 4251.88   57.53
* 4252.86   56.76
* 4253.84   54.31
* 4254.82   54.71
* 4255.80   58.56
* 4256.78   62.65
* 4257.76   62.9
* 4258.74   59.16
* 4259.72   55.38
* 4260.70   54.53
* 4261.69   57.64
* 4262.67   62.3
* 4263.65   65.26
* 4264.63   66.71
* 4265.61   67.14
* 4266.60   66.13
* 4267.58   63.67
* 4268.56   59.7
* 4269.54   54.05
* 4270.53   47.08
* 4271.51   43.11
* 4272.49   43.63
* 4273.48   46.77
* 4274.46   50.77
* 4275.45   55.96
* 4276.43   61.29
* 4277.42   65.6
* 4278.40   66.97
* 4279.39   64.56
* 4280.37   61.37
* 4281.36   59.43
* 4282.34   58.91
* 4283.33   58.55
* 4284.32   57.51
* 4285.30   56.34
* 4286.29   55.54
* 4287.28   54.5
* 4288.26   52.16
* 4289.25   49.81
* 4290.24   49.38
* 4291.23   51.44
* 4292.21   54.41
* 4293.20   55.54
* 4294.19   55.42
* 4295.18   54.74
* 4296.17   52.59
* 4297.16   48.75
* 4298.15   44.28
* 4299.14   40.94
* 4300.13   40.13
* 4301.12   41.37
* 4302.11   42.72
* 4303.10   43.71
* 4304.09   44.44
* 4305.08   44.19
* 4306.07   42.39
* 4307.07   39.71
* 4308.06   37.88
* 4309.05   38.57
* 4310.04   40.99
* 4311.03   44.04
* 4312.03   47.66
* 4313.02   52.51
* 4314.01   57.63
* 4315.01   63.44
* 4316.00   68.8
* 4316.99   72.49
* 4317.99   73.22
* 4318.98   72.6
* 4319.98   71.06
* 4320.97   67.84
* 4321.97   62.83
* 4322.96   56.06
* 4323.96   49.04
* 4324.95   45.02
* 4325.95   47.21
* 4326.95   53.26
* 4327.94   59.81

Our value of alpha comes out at 0.31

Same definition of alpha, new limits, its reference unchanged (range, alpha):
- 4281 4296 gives 0.04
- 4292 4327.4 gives 0.01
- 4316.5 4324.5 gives 0.30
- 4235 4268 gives -0.17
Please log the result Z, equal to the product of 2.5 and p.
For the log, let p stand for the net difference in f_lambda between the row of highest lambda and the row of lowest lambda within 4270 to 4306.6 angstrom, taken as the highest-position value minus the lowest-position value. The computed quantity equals -12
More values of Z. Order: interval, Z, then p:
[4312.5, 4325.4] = -19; -7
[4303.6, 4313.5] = 20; 8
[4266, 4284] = -19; -8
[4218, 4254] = -29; -12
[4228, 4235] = 31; 12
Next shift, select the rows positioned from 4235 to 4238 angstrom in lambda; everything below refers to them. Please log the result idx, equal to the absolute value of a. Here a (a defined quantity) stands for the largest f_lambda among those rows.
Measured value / 57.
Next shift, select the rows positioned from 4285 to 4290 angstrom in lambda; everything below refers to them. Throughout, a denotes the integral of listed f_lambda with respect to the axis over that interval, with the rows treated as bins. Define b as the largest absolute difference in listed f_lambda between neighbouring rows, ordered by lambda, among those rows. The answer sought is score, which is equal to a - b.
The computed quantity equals 264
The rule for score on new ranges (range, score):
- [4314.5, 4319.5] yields 345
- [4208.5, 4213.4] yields 343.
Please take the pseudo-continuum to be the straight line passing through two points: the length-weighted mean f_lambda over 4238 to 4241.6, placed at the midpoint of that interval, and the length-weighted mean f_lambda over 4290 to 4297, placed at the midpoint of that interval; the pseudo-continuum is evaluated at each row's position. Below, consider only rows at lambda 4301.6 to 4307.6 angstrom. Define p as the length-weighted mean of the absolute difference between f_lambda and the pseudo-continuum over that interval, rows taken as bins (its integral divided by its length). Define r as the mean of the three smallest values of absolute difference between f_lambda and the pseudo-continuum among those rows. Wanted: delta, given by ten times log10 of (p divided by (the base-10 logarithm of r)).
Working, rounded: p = 8.8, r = 8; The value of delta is 10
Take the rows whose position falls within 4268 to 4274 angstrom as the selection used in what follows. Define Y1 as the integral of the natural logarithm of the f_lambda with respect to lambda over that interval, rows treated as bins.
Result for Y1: 23.4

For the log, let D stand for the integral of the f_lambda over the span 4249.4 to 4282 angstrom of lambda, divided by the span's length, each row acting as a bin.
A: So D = 58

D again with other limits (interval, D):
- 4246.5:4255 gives 57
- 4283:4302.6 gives 51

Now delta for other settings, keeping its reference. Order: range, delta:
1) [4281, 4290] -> 19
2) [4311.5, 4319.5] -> 14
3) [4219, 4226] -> 15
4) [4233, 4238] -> 9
